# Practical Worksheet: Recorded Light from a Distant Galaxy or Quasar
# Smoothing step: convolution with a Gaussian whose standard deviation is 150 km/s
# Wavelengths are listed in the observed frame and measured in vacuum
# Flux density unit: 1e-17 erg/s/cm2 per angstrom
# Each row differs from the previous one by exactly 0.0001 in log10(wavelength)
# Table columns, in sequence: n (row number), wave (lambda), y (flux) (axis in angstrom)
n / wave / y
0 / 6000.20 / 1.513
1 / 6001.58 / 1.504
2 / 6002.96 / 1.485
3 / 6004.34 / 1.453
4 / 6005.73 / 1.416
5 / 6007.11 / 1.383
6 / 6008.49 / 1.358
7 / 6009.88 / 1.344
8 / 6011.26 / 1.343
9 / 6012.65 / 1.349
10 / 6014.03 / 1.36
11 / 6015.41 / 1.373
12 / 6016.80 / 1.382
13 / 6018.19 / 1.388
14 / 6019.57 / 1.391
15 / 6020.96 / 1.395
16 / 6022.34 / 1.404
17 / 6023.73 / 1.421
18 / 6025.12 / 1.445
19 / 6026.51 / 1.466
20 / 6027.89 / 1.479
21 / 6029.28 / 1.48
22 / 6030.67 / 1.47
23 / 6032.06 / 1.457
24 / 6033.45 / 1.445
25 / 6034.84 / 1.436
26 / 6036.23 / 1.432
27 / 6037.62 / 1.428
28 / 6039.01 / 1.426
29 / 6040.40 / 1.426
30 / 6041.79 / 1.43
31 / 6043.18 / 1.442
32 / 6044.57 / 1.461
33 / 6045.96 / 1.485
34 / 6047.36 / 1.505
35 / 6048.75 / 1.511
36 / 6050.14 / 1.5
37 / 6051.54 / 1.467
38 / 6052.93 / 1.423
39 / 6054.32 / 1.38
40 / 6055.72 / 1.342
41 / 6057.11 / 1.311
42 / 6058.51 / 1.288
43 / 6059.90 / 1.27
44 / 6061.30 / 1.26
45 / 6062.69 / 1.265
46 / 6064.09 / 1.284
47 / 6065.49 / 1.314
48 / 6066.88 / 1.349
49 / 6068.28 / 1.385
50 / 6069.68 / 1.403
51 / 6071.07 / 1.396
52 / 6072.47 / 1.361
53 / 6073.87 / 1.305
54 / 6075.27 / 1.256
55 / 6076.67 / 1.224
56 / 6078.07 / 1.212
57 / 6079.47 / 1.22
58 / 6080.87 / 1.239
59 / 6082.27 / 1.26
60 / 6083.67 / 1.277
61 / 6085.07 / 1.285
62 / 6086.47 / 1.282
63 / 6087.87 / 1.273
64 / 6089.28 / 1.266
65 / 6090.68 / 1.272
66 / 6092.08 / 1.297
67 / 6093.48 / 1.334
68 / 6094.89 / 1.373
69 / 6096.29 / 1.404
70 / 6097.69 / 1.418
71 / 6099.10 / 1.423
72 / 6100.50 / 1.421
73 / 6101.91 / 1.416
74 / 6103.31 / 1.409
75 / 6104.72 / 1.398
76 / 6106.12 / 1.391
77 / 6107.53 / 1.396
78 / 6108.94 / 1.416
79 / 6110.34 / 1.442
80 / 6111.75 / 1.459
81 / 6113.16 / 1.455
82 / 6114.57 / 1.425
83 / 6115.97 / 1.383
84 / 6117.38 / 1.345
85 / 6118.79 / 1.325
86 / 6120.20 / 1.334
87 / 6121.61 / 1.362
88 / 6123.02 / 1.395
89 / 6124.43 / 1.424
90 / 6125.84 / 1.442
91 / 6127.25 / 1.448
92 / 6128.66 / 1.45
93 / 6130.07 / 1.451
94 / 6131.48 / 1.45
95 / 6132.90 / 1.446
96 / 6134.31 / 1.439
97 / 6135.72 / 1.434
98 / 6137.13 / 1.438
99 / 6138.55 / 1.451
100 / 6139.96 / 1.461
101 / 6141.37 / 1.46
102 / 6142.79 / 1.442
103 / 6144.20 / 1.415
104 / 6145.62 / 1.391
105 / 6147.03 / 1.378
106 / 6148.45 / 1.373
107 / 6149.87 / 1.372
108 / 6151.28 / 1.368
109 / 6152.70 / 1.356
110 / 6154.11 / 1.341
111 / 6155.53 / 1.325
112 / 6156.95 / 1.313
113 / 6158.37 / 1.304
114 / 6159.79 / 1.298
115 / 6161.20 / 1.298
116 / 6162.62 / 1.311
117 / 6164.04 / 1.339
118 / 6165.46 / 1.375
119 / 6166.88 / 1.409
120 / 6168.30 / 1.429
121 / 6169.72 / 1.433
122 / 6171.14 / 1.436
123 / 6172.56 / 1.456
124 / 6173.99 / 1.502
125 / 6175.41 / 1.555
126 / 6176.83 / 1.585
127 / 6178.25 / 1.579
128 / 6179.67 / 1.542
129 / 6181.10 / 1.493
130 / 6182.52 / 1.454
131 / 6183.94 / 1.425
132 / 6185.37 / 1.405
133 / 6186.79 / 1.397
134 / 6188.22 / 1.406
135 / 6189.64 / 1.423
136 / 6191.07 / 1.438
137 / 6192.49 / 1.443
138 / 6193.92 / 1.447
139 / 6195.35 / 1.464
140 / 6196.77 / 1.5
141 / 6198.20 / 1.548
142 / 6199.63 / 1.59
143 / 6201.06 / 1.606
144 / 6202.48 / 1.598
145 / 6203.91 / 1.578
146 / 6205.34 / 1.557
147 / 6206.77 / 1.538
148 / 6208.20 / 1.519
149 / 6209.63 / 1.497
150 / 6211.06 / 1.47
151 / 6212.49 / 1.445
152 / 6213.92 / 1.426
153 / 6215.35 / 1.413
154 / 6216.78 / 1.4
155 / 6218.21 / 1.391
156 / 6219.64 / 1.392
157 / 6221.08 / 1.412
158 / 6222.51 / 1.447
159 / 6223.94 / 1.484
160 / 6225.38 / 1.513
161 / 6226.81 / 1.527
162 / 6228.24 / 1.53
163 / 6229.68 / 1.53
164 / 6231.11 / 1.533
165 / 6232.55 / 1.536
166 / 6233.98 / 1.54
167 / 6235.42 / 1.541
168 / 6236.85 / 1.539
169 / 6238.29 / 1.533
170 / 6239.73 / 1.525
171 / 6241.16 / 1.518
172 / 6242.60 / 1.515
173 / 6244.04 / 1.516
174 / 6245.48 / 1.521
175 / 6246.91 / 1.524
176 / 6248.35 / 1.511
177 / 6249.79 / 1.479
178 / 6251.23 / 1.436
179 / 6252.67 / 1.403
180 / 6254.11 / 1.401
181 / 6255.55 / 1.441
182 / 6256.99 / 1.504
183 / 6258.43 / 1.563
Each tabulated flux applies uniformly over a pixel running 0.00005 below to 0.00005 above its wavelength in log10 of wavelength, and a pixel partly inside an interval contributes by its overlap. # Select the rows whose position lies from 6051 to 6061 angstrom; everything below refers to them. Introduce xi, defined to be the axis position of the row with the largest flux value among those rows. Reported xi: 6051.54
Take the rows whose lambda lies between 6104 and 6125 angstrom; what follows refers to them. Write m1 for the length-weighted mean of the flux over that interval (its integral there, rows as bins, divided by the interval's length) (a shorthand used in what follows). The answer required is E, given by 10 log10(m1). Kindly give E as 1.45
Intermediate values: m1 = 1.40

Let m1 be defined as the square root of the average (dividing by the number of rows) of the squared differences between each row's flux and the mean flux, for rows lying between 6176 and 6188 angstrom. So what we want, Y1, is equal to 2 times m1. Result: 0.14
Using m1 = 0.071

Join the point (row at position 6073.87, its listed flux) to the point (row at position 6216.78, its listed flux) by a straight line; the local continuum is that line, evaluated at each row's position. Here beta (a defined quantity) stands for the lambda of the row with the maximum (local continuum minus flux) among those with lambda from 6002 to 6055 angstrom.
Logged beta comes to 6011.26 angstrom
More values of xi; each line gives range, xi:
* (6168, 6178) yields 6176.83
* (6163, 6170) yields 6169.72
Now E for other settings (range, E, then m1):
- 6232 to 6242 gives 1.86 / 1.53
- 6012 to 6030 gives 1.49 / 1.41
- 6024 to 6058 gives 1.59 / 1.44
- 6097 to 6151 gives 1.51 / 1.41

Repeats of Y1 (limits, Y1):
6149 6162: 0.06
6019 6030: 0.07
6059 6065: 0.02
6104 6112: 0.05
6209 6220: 0.07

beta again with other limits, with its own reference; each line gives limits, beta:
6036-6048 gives 6040.40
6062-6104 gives 6078.07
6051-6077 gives 6076.67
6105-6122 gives 6118.79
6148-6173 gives 6161.20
